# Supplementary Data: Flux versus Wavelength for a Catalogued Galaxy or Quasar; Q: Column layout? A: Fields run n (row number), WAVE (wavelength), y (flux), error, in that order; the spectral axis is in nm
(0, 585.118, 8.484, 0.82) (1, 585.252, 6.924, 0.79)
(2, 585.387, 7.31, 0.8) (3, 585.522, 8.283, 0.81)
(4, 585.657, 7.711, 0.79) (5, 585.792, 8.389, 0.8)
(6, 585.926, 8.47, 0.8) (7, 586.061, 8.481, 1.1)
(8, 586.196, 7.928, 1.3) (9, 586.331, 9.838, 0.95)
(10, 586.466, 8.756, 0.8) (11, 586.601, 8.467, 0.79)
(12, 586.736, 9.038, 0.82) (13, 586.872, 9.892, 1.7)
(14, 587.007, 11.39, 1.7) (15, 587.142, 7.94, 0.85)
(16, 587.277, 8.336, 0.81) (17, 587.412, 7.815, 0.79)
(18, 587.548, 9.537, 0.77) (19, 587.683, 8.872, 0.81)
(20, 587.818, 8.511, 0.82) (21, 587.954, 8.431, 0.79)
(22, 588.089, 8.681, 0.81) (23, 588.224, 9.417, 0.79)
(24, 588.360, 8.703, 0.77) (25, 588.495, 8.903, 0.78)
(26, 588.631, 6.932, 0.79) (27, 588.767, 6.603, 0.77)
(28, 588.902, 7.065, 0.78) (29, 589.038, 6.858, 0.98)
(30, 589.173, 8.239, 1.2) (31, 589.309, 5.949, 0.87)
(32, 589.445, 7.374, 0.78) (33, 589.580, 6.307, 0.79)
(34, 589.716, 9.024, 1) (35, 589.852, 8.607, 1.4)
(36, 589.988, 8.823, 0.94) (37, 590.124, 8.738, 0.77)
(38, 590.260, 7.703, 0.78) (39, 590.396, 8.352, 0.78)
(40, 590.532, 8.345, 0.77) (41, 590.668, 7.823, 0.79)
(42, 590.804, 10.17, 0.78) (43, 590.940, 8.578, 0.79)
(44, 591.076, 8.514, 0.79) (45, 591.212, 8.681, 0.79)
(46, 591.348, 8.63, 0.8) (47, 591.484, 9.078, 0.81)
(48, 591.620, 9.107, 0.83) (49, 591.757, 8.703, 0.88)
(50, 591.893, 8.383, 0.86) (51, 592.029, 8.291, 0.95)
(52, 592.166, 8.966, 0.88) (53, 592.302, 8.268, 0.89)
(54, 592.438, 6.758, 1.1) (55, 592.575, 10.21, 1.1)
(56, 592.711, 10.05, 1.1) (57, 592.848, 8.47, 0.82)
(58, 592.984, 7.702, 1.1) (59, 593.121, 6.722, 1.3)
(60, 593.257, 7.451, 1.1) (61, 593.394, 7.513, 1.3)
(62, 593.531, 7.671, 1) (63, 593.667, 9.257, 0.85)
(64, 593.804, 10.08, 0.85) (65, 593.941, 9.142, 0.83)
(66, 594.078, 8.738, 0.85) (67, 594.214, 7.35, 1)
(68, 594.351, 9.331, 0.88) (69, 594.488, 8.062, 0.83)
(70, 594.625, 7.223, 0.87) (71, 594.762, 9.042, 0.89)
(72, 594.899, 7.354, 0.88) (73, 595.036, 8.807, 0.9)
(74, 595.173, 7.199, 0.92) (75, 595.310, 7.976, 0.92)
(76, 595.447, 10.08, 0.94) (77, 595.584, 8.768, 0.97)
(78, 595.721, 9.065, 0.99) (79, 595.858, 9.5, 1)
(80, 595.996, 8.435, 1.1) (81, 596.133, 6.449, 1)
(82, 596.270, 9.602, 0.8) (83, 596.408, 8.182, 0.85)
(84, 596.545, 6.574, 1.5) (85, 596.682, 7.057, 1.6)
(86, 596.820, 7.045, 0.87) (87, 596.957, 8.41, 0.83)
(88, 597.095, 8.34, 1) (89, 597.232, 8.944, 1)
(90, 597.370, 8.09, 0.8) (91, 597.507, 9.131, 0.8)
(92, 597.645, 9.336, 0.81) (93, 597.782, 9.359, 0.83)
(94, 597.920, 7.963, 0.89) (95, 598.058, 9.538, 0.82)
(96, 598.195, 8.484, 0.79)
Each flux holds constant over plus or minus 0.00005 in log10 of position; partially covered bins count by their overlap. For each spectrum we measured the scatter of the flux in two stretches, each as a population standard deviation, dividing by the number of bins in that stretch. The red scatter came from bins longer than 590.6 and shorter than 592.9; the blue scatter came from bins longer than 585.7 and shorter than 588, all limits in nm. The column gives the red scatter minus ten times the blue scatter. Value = -7.9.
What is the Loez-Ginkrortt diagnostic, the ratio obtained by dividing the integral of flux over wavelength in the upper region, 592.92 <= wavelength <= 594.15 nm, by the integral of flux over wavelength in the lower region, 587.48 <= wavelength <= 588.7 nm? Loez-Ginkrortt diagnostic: 0.96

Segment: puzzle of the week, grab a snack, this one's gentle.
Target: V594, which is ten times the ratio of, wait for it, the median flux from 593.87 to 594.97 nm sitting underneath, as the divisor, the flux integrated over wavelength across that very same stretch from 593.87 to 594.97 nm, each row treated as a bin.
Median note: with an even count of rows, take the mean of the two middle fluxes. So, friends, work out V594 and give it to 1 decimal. 10.8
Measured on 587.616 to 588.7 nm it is 10.7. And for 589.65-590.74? 10.8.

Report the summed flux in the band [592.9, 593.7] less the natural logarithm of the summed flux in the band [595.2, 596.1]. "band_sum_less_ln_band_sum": 42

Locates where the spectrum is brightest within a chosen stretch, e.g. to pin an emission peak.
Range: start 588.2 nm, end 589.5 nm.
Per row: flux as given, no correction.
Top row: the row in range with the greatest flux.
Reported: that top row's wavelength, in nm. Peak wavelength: 588.224 nm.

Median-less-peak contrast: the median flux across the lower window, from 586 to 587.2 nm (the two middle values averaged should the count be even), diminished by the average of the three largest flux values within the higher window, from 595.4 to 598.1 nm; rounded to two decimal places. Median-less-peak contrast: -0.98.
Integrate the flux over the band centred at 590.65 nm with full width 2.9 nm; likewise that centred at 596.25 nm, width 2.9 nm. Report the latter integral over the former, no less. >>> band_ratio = 1.00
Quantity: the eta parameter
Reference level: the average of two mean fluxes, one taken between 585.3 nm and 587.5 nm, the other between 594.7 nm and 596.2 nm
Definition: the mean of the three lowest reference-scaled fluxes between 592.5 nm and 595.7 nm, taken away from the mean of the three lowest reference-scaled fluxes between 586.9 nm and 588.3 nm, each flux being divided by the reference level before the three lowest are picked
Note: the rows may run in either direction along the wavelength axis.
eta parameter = 0.12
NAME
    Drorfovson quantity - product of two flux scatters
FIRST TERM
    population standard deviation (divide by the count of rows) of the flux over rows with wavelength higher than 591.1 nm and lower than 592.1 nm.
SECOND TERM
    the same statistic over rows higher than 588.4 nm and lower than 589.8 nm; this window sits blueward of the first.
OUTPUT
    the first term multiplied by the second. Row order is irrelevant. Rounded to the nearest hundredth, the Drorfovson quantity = 0.29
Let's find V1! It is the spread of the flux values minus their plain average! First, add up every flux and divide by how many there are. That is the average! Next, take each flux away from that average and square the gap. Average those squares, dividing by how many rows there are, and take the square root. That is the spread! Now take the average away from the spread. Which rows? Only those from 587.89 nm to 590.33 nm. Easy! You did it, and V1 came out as -6.9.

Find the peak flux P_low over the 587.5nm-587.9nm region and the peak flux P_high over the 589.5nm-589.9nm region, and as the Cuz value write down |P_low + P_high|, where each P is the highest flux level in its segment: 18.6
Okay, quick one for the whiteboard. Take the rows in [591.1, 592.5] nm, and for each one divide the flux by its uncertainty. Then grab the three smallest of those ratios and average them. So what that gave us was 8.05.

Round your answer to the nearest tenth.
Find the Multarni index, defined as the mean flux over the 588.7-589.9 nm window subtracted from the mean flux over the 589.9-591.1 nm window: 1.2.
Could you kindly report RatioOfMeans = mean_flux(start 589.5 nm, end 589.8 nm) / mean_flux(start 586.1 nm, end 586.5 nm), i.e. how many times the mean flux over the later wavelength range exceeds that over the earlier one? 0.87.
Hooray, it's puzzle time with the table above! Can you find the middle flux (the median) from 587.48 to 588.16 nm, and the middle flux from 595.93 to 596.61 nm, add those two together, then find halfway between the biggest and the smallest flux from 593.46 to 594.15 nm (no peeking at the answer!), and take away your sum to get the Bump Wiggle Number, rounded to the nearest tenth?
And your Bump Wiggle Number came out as -8.0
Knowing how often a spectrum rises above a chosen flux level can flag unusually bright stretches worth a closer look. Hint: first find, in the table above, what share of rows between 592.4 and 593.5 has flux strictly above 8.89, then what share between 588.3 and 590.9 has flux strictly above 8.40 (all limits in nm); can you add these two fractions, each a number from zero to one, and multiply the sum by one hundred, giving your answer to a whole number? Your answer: 62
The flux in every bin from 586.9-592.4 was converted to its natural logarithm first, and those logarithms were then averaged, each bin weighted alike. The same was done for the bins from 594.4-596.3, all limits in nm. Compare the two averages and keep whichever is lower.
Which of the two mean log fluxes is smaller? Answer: 2.117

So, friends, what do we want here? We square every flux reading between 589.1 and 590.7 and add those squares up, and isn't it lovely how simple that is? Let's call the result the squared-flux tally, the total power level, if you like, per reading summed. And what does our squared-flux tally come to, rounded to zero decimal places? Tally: 767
